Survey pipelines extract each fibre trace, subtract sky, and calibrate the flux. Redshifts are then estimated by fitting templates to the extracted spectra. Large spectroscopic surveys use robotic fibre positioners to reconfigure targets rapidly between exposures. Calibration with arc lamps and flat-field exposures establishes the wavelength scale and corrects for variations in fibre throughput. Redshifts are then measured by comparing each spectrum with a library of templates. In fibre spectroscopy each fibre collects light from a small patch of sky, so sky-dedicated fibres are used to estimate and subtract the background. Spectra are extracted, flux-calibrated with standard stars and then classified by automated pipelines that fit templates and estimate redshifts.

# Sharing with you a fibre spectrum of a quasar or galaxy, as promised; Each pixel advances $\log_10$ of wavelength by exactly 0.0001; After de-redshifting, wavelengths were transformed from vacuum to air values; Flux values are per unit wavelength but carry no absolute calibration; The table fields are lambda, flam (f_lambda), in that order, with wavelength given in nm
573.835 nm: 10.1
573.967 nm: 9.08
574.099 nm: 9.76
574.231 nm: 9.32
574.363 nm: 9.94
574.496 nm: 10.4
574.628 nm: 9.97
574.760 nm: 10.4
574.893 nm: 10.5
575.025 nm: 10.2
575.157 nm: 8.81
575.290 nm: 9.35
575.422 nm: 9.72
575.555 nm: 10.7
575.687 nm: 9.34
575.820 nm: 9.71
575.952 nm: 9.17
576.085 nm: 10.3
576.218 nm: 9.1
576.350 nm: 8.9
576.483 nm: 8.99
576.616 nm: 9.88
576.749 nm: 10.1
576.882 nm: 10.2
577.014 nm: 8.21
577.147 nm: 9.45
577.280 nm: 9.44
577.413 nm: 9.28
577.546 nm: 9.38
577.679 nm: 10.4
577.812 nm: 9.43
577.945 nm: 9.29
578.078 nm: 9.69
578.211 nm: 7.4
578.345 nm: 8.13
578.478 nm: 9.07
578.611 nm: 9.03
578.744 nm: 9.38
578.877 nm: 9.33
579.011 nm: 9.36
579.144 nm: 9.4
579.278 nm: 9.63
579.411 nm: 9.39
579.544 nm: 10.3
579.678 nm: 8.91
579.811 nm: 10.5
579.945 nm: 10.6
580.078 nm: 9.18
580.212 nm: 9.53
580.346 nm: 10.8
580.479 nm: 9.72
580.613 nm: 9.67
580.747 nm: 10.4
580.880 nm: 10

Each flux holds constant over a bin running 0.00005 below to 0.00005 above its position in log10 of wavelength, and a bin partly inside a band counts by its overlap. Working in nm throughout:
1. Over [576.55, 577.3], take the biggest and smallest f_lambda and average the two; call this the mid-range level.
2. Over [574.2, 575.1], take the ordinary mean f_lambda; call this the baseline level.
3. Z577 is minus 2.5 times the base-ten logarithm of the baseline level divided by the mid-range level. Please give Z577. -0.10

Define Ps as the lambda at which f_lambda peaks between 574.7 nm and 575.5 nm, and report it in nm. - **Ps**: 574.893 nm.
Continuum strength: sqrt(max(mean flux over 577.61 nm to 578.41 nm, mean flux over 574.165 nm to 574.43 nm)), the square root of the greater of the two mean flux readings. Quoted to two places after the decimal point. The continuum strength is 3.10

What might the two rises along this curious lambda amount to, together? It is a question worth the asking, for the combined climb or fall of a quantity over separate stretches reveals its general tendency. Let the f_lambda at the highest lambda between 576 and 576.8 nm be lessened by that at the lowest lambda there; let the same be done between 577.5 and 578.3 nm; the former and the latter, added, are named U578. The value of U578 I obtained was -2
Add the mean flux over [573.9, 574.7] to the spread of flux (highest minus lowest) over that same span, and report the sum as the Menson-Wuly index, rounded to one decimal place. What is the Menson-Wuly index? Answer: 11.1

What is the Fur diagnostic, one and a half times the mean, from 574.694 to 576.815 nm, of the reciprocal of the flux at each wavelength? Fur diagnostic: 0.155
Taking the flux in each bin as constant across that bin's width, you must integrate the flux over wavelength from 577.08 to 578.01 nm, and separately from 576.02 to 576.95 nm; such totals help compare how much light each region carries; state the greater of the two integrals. 8.96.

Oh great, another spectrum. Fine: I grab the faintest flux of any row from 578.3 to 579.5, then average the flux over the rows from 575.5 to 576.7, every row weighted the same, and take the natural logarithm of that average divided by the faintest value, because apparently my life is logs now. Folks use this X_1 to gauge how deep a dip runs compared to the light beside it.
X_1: 0.16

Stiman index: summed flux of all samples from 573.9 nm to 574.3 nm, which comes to 28.2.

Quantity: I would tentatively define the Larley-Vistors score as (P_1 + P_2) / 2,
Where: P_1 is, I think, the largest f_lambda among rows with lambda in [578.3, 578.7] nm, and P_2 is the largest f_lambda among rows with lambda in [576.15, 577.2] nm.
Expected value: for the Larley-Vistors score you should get 9.6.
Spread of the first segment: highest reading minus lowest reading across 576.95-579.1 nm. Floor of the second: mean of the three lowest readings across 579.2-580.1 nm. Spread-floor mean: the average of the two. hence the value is 6.08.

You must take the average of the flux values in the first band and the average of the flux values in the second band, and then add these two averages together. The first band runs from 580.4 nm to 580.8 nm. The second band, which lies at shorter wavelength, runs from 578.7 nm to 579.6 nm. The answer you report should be 19.5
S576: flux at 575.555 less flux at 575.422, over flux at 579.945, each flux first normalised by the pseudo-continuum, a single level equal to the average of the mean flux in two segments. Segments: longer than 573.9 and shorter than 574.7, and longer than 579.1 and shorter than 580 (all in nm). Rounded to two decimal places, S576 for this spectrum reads 0.09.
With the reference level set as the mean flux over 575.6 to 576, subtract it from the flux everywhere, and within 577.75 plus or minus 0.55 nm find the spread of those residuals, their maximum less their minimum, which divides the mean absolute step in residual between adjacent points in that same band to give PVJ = 0.242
